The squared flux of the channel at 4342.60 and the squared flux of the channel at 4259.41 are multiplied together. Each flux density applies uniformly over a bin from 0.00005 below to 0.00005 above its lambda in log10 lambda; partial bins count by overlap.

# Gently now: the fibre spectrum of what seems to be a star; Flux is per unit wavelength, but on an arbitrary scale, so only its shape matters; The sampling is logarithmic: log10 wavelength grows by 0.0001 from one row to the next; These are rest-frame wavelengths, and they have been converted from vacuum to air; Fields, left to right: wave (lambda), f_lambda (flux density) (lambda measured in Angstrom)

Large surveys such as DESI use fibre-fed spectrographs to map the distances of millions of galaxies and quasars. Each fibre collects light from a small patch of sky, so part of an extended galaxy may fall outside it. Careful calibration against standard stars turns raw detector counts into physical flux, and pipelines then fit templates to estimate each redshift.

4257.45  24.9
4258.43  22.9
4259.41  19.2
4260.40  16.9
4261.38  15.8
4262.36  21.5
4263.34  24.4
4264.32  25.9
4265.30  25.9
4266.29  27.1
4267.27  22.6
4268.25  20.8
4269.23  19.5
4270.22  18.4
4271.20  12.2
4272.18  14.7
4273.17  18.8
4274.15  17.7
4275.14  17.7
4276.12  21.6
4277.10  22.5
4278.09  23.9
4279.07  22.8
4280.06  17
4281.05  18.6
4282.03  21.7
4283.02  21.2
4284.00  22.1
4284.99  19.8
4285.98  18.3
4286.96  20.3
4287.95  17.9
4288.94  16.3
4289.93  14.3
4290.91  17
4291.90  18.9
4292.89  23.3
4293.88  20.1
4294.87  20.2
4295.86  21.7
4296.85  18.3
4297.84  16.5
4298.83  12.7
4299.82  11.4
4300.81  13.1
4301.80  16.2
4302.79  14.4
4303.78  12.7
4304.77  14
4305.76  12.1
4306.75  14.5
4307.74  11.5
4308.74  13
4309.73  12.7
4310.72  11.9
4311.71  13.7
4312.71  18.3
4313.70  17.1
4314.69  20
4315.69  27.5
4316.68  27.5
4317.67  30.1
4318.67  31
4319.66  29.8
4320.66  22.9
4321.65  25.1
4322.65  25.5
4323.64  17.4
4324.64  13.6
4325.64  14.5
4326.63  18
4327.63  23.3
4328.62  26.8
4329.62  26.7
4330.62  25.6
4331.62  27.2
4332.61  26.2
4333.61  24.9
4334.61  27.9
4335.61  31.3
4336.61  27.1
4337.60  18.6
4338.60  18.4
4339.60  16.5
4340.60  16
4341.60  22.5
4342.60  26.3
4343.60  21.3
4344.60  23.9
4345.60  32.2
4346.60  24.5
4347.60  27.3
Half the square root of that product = 252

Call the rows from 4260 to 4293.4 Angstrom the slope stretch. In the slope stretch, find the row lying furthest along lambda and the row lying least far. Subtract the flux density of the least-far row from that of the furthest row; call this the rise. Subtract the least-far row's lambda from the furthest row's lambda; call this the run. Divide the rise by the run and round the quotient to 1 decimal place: 0.2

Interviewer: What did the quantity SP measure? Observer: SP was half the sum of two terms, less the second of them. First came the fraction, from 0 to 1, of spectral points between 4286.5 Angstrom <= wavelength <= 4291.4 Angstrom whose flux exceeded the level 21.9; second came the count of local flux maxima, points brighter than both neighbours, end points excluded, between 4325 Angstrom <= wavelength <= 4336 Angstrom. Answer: -1.0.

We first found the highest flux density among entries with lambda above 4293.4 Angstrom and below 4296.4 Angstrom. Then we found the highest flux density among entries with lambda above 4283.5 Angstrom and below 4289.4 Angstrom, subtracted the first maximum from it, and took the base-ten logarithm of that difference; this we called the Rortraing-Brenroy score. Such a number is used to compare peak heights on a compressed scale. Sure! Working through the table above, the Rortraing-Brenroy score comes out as -0.40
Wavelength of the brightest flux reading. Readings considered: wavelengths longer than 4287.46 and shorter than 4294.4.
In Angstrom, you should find 4292.89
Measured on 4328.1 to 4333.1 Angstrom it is 4331.62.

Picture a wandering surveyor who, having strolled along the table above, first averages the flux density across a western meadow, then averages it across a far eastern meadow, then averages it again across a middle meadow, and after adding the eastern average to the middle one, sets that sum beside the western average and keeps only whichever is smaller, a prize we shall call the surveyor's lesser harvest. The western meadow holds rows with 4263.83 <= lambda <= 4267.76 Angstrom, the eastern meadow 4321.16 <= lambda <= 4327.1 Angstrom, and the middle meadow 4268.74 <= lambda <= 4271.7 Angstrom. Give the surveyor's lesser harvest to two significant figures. 25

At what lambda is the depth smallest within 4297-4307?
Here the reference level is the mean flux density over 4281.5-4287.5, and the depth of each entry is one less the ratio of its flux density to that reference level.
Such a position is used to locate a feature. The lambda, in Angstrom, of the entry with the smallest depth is 4297.84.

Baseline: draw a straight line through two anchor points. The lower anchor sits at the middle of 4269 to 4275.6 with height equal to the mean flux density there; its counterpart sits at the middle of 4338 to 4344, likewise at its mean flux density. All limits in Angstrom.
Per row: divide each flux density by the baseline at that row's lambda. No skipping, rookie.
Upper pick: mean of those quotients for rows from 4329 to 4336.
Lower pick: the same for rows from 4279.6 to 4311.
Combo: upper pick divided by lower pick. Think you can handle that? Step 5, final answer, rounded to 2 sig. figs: 1.5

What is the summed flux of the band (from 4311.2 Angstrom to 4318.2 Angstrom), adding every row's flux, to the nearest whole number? 154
